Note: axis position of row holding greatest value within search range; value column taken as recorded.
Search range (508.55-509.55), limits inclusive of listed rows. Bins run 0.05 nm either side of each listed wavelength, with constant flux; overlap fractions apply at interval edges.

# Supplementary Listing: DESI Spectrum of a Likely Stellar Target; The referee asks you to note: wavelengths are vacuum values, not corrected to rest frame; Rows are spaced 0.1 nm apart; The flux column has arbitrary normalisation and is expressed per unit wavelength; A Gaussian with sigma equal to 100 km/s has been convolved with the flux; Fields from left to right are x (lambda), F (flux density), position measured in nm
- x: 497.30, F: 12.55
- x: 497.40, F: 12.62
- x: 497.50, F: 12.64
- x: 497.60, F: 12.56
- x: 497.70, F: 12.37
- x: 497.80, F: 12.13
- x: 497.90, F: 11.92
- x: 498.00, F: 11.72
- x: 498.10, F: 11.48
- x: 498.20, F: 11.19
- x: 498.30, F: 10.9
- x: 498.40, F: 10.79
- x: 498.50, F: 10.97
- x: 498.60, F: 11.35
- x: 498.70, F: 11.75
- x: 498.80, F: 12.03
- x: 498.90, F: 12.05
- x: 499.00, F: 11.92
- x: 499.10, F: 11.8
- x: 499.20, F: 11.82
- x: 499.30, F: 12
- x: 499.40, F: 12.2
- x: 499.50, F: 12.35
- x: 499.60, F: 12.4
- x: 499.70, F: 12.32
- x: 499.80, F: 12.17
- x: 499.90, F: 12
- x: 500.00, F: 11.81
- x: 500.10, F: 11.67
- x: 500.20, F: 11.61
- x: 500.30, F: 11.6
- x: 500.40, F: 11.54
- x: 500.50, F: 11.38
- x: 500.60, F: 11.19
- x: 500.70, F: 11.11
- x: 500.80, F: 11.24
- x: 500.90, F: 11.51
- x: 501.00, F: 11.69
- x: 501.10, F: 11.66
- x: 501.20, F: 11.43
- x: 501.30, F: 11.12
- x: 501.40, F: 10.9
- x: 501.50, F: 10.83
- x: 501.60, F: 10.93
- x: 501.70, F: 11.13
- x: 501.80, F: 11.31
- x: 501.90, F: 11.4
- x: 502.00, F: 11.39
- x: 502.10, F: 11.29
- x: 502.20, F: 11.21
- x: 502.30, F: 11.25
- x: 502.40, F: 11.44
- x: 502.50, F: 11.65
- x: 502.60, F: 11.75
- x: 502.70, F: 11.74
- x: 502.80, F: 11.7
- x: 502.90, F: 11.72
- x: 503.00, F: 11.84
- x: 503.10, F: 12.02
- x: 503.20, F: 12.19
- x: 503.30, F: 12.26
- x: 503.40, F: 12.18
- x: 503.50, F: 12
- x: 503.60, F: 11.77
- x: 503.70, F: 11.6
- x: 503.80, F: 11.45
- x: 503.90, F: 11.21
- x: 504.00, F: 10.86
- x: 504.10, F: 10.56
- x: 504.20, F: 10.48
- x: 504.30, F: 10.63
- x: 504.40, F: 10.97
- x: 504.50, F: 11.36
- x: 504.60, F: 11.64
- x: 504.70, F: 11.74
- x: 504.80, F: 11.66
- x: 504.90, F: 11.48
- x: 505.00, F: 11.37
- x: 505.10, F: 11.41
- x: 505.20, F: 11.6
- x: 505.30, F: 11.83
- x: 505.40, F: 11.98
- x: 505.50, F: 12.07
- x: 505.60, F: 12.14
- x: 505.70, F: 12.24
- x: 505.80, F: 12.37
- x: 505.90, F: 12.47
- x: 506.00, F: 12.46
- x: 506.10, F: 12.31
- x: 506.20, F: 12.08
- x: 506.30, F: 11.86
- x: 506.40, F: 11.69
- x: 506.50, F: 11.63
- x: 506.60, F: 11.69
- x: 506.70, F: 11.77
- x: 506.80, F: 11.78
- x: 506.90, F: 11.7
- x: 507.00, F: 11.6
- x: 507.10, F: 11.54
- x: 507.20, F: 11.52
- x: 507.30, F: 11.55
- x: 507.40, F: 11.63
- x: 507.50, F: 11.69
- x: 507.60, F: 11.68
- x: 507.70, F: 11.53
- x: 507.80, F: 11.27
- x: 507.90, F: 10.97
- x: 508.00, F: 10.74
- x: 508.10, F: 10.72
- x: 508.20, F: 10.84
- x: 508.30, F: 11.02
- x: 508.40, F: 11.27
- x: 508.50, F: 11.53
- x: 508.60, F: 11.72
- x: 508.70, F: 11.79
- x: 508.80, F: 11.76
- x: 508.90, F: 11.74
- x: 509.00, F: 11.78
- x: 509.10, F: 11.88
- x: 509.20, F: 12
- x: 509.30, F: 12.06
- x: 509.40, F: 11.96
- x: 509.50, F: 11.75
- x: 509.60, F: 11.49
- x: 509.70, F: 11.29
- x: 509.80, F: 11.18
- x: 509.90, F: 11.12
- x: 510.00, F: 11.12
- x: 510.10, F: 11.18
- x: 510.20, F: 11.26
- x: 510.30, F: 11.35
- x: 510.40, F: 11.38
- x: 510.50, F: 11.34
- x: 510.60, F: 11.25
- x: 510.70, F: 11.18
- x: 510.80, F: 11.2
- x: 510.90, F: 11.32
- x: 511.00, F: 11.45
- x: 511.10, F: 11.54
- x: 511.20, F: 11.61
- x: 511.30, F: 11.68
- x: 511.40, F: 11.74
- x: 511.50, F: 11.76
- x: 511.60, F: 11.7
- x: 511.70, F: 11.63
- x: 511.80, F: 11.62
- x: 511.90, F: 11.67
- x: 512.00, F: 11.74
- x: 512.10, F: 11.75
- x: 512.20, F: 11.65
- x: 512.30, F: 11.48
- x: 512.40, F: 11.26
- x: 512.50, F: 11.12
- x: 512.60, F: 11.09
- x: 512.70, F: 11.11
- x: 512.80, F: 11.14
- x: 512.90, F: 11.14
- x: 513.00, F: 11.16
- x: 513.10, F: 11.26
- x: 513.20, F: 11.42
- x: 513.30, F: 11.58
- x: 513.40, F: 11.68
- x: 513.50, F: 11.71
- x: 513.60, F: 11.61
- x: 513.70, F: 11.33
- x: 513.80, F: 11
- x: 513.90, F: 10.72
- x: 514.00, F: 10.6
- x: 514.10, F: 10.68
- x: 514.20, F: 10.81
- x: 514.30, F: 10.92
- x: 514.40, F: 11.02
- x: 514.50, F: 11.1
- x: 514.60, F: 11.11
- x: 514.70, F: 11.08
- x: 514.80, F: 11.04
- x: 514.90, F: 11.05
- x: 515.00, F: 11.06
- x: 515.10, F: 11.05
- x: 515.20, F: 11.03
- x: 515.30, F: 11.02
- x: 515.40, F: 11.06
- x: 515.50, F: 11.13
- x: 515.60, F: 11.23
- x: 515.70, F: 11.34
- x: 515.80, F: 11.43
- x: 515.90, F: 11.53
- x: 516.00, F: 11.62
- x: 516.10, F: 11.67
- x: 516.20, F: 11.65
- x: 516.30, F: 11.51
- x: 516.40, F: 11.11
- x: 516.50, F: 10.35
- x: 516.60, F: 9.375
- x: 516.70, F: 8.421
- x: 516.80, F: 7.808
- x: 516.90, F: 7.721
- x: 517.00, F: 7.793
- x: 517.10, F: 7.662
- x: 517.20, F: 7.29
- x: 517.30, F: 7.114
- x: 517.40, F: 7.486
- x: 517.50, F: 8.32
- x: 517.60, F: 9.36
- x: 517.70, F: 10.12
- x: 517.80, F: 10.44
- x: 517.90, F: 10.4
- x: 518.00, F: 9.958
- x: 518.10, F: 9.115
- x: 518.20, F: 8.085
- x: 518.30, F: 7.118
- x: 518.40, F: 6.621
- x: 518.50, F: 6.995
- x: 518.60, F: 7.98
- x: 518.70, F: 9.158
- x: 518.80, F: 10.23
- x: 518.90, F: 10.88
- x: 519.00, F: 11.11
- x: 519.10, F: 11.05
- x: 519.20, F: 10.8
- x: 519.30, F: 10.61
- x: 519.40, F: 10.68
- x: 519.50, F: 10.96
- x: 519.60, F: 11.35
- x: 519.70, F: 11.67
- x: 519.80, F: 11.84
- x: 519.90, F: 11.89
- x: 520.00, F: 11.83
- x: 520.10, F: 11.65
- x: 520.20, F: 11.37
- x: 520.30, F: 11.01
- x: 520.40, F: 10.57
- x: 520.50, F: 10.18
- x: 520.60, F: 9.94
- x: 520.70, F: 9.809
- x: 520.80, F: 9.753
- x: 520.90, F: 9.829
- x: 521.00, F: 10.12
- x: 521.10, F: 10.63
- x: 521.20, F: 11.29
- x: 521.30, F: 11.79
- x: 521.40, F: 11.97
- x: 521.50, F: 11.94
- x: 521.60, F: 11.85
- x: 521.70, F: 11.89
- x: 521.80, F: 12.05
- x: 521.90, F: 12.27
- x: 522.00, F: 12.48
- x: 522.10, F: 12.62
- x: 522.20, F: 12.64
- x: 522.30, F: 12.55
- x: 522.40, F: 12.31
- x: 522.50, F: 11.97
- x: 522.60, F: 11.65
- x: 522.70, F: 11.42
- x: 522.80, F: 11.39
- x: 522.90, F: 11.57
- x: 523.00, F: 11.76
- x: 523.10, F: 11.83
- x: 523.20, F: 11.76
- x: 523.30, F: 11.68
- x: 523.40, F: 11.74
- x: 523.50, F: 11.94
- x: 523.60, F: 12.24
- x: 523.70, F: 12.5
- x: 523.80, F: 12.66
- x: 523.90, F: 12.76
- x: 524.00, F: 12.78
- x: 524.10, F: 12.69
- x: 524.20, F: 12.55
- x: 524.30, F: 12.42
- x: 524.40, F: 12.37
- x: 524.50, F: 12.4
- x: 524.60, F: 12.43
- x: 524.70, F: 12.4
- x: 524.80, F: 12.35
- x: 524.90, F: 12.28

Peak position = 509.30 nm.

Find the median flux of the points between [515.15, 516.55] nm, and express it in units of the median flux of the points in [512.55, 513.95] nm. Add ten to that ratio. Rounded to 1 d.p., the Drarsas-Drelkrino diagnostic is 11.0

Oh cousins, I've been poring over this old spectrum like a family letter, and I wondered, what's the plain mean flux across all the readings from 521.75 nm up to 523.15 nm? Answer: 12.0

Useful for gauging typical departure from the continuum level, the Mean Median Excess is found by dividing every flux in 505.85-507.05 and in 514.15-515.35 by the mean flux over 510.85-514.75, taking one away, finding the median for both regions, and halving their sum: 0.007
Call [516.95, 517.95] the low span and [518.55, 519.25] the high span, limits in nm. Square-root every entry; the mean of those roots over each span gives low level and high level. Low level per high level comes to 0.92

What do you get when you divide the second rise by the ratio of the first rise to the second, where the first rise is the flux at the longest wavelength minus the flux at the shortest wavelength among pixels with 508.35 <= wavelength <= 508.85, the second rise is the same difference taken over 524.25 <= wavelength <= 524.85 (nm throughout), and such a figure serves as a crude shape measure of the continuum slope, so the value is 0.0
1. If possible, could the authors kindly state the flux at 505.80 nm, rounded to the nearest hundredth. 12.37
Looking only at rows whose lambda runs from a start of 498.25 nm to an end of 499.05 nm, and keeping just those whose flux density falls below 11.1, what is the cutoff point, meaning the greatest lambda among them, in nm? 498.50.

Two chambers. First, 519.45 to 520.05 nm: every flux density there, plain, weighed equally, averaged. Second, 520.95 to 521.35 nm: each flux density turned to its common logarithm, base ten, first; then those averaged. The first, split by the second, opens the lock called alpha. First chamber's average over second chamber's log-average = 11.16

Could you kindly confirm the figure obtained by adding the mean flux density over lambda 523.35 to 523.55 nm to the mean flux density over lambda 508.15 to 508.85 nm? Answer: 23.3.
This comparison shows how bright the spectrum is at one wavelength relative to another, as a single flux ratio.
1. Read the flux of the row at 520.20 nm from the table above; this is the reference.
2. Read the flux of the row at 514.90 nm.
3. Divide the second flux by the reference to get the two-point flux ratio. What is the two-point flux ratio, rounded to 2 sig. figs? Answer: 0.97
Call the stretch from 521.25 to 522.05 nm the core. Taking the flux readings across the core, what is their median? 12.0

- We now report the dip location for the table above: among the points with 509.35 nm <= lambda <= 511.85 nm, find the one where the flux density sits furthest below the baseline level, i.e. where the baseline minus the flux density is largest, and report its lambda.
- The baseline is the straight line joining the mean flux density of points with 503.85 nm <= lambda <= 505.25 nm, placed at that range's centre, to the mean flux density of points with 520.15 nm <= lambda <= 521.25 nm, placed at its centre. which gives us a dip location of 509.90 nm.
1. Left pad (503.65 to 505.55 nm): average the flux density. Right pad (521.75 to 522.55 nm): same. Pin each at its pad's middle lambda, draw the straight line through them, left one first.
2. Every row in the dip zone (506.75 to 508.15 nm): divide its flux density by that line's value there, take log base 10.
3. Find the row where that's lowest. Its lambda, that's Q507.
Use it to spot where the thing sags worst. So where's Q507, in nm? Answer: 508.10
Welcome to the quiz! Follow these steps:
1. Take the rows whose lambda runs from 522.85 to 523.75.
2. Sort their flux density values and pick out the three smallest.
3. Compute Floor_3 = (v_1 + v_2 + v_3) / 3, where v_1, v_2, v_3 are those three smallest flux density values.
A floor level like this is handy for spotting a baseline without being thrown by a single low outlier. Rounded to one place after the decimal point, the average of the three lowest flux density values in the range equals 11.7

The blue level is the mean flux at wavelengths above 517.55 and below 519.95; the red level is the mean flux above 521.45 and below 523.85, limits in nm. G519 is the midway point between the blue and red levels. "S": 11.0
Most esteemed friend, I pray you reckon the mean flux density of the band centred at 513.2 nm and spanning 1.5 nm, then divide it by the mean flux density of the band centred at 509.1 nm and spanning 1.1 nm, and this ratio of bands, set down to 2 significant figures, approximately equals 0.95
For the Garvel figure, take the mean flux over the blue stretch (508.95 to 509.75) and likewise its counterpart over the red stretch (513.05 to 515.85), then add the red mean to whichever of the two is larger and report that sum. 22.9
